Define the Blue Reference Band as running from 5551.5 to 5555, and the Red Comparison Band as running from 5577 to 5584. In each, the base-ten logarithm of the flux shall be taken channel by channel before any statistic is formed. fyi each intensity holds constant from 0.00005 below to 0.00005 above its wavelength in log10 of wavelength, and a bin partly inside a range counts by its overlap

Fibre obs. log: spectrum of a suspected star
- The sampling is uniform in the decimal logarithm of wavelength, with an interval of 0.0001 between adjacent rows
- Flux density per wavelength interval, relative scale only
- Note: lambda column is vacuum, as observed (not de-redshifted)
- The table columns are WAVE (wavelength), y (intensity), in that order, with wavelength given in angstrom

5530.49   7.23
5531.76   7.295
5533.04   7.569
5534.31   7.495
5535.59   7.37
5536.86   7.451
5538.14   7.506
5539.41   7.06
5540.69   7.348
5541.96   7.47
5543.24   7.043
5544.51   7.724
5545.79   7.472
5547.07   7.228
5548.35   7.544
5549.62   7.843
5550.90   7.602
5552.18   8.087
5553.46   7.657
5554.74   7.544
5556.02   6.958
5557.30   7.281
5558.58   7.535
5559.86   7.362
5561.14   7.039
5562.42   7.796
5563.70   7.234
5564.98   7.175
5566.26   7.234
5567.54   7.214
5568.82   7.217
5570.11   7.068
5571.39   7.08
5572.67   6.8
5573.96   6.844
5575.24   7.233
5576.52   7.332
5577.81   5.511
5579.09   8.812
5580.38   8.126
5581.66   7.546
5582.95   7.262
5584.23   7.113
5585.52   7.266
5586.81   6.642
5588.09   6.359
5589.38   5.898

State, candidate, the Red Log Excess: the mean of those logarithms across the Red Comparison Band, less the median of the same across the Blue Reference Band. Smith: -0.02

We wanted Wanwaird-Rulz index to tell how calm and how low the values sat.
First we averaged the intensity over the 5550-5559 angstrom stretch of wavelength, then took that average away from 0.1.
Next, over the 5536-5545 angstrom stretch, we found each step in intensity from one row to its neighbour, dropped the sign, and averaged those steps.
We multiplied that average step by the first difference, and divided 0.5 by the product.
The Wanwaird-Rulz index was -0.200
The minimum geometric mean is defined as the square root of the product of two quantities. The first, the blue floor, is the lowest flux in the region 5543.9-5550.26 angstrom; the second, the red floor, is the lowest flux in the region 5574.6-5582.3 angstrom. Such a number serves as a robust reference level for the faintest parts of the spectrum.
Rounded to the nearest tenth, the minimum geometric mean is 6.3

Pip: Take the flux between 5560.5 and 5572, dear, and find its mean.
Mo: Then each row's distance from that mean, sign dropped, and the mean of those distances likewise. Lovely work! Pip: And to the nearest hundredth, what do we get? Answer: 0.13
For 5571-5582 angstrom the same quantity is 0.62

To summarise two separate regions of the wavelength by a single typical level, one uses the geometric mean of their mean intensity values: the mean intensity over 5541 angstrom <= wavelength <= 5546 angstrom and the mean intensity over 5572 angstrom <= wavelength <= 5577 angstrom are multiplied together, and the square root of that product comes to 7.24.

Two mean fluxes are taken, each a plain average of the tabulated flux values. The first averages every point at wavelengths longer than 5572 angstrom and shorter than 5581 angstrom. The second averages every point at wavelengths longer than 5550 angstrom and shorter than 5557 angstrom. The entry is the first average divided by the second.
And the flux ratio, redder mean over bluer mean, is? 0.96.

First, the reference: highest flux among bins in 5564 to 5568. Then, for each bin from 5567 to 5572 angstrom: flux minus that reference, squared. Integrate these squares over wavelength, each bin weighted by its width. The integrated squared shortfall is 0.07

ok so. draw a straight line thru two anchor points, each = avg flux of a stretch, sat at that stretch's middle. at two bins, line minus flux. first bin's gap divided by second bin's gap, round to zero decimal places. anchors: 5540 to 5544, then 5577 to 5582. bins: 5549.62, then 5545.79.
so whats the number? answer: 3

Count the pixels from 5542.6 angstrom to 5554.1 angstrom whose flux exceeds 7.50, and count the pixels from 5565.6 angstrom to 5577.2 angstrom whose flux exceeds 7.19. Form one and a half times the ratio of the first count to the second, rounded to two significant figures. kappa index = 1.8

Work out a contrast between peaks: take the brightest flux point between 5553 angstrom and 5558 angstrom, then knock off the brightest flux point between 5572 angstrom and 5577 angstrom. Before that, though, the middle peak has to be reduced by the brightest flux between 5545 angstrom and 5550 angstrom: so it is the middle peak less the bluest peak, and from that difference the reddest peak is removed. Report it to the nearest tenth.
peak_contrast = -7.5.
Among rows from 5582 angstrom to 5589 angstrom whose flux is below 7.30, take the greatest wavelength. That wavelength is 5588.09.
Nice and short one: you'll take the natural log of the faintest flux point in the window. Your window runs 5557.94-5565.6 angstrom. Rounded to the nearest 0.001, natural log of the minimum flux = 1.951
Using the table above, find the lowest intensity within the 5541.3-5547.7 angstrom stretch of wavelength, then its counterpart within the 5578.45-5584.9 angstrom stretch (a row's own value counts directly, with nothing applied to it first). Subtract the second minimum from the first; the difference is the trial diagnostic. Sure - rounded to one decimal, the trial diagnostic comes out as -0.1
